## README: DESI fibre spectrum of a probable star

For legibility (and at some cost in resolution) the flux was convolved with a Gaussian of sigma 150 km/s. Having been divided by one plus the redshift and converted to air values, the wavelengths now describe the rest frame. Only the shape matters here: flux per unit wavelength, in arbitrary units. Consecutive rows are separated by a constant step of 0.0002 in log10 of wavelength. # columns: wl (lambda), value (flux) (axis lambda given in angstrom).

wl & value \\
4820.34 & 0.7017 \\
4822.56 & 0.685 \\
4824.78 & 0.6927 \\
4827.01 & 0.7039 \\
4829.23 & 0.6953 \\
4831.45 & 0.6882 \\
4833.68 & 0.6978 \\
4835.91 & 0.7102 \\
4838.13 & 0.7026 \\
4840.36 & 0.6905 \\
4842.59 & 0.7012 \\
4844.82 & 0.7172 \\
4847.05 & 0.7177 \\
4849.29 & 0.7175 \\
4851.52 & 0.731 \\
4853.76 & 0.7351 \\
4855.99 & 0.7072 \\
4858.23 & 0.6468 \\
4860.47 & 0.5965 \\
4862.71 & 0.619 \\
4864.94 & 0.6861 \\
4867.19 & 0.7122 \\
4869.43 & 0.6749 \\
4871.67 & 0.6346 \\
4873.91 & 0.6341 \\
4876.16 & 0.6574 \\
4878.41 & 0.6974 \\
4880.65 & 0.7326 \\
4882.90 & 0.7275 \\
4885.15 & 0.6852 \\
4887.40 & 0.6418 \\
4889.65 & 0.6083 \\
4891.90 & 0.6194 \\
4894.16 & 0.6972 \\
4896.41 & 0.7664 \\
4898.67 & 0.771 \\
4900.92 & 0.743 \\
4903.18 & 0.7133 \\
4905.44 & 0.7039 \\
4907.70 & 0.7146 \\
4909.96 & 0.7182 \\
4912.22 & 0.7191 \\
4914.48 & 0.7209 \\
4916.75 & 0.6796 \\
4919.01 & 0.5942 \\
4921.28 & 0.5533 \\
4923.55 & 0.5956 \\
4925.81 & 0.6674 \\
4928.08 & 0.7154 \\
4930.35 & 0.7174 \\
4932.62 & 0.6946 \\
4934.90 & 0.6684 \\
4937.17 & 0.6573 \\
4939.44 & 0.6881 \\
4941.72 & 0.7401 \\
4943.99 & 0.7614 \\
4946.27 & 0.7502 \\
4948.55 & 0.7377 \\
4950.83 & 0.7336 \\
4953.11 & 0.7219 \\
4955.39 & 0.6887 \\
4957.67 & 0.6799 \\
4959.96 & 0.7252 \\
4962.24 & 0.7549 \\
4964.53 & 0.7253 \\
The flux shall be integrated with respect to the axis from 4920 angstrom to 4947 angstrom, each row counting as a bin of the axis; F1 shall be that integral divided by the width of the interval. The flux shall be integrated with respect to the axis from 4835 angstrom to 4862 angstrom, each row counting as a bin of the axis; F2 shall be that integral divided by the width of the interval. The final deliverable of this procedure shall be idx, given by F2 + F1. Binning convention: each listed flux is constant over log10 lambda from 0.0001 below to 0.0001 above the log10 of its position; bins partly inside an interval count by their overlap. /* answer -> 1.38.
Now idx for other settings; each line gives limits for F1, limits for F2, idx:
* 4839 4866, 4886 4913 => 1.39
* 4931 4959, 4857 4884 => 1.38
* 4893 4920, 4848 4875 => 1.39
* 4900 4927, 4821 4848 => 1.38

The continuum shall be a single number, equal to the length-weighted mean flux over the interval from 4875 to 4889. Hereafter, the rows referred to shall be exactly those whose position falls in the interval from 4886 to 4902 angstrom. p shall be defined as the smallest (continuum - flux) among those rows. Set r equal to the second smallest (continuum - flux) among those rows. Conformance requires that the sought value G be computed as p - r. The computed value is -0.0046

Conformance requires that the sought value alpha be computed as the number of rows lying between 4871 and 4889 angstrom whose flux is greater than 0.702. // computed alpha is 2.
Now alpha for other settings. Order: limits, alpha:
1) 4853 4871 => 3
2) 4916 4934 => 2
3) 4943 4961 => 6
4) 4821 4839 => 3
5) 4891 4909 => 6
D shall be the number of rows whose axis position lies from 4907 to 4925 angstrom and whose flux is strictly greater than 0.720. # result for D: 1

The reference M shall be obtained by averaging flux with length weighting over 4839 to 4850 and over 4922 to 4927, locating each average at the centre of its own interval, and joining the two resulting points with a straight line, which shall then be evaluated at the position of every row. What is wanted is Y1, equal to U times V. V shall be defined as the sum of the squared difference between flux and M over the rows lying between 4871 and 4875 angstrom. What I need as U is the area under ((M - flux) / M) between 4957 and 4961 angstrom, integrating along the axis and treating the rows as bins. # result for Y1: -0.0031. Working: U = -0.8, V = 0.004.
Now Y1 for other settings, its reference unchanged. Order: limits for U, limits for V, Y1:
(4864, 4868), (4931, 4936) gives -0.0006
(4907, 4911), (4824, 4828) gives -0.0008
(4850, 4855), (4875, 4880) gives -0.0002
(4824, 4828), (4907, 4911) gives 0.0017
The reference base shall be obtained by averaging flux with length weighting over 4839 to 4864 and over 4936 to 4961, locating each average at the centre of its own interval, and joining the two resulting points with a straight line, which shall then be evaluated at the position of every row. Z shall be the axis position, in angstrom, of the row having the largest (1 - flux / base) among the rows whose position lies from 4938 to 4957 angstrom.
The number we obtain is 4955.39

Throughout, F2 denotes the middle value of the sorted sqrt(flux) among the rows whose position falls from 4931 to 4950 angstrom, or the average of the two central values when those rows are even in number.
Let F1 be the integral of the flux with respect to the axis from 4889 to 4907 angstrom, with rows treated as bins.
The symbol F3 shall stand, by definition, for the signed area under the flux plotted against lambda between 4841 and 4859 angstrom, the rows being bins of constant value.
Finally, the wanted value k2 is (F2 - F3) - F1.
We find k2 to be -24.6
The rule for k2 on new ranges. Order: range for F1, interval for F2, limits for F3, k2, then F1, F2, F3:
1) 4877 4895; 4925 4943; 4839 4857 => -24.2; 12.2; 0.831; 12.9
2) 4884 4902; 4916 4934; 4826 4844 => -24.2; 12.4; 0.821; 12.6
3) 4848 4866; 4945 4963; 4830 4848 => -24.0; 12.2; 0.854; 12.7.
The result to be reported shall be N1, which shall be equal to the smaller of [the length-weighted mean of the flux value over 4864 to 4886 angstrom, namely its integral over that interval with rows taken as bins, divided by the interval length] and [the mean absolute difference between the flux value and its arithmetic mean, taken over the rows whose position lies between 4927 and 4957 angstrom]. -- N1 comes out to 0.0262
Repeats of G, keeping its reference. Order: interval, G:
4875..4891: -0.0051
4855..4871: -0.0050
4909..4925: -0.0018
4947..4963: -0.0172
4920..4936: -0.0020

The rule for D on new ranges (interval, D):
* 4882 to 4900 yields 3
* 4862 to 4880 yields 0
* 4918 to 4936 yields 0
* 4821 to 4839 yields 0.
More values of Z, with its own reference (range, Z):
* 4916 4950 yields 4921.28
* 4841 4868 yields 4860.47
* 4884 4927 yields 4921.28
